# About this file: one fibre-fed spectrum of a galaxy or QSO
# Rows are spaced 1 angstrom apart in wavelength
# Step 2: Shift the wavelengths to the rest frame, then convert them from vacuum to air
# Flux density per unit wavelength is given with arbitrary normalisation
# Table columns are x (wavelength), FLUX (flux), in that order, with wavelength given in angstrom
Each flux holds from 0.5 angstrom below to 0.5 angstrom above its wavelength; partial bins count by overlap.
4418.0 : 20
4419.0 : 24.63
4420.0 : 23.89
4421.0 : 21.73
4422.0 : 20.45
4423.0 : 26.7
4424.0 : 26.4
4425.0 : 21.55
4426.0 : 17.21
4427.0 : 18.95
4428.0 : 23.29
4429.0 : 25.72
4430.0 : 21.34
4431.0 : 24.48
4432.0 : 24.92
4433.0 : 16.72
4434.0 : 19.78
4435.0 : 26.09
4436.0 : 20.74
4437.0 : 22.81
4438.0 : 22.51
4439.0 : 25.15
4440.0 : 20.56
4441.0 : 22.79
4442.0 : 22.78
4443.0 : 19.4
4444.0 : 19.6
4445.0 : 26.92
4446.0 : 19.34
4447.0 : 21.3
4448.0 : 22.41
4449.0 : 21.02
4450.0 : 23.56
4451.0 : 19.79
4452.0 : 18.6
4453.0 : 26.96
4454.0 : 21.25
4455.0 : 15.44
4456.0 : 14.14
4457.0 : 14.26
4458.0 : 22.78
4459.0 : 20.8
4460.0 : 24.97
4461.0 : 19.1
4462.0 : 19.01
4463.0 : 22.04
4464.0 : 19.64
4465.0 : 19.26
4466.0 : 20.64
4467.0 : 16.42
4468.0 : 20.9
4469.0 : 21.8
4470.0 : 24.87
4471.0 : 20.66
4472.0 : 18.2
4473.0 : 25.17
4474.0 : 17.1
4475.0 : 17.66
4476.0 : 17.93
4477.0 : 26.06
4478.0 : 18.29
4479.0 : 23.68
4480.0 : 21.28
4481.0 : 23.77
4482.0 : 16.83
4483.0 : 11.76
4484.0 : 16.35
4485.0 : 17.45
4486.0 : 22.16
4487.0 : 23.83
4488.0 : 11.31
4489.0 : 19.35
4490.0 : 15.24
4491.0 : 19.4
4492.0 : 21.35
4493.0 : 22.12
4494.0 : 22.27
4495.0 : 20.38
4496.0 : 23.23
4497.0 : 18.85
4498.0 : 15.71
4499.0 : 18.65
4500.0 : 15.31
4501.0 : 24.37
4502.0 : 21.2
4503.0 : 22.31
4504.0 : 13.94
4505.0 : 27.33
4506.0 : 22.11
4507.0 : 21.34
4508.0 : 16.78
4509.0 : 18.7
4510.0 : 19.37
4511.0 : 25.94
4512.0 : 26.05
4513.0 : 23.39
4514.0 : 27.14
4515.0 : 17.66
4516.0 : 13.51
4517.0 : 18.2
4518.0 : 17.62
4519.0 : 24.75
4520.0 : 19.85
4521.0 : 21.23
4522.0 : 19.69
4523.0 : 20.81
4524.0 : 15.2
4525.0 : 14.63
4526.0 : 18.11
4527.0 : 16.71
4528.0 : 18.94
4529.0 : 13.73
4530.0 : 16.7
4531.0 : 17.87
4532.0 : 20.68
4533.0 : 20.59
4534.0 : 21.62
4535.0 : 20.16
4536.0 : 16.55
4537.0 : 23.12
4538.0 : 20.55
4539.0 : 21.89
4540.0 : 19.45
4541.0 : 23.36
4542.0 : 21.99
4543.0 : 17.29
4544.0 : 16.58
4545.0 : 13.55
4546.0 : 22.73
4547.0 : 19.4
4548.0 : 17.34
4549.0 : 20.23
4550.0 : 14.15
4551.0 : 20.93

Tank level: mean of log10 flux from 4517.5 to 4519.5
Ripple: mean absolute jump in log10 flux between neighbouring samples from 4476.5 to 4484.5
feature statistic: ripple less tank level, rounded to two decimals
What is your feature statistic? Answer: -1.20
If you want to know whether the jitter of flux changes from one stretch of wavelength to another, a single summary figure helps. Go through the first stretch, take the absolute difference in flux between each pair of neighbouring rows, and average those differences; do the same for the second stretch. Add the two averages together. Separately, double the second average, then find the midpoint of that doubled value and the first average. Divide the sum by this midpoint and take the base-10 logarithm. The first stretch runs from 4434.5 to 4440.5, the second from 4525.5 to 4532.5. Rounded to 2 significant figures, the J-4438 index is 0.13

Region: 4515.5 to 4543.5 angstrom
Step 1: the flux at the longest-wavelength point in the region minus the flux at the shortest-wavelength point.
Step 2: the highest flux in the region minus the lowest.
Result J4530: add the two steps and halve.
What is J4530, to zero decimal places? 8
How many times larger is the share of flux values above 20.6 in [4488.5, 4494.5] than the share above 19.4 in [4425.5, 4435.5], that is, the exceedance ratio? 0.71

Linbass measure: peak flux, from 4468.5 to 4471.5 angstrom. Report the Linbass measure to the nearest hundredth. 24.87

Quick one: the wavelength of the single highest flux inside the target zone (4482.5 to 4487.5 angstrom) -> 4487.0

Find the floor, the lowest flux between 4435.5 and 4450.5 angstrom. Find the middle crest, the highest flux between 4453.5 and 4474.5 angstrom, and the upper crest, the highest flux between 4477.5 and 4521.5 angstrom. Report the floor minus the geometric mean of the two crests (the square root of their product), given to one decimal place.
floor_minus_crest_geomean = -6.9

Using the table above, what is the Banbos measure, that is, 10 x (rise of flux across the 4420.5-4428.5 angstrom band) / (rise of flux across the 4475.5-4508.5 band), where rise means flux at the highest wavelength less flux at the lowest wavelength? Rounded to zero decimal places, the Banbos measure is -14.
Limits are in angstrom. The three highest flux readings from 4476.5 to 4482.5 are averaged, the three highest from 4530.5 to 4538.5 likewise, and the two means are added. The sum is 46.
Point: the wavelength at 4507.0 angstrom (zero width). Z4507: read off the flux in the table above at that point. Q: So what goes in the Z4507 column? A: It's 21.34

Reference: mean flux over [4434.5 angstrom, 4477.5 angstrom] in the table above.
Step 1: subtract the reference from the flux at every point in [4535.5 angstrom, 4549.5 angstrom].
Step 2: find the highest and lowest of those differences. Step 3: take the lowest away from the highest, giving 9.8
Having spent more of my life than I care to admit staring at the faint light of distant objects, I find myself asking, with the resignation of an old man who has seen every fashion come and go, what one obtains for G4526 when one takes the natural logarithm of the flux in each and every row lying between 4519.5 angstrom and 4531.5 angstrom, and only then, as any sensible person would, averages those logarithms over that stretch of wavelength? 2.870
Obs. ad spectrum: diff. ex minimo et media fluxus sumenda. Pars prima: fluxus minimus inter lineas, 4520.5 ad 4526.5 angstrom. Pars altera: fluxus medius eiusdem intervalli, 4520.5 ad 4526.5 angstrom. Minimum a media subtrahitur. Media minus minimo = 3.6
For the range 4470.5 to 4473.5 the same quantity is 3.1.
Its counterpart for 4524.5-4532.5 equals 3.4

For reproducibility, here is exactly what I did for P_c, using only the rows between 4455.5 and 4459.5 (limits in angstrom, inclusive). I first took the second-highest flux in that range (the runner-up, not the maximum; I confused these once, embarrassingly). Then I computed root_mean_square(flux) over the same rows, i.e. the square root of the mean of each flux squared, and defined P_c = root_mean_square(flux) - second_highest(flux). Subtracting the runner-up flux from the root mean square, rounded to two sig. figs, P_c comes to -2.4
